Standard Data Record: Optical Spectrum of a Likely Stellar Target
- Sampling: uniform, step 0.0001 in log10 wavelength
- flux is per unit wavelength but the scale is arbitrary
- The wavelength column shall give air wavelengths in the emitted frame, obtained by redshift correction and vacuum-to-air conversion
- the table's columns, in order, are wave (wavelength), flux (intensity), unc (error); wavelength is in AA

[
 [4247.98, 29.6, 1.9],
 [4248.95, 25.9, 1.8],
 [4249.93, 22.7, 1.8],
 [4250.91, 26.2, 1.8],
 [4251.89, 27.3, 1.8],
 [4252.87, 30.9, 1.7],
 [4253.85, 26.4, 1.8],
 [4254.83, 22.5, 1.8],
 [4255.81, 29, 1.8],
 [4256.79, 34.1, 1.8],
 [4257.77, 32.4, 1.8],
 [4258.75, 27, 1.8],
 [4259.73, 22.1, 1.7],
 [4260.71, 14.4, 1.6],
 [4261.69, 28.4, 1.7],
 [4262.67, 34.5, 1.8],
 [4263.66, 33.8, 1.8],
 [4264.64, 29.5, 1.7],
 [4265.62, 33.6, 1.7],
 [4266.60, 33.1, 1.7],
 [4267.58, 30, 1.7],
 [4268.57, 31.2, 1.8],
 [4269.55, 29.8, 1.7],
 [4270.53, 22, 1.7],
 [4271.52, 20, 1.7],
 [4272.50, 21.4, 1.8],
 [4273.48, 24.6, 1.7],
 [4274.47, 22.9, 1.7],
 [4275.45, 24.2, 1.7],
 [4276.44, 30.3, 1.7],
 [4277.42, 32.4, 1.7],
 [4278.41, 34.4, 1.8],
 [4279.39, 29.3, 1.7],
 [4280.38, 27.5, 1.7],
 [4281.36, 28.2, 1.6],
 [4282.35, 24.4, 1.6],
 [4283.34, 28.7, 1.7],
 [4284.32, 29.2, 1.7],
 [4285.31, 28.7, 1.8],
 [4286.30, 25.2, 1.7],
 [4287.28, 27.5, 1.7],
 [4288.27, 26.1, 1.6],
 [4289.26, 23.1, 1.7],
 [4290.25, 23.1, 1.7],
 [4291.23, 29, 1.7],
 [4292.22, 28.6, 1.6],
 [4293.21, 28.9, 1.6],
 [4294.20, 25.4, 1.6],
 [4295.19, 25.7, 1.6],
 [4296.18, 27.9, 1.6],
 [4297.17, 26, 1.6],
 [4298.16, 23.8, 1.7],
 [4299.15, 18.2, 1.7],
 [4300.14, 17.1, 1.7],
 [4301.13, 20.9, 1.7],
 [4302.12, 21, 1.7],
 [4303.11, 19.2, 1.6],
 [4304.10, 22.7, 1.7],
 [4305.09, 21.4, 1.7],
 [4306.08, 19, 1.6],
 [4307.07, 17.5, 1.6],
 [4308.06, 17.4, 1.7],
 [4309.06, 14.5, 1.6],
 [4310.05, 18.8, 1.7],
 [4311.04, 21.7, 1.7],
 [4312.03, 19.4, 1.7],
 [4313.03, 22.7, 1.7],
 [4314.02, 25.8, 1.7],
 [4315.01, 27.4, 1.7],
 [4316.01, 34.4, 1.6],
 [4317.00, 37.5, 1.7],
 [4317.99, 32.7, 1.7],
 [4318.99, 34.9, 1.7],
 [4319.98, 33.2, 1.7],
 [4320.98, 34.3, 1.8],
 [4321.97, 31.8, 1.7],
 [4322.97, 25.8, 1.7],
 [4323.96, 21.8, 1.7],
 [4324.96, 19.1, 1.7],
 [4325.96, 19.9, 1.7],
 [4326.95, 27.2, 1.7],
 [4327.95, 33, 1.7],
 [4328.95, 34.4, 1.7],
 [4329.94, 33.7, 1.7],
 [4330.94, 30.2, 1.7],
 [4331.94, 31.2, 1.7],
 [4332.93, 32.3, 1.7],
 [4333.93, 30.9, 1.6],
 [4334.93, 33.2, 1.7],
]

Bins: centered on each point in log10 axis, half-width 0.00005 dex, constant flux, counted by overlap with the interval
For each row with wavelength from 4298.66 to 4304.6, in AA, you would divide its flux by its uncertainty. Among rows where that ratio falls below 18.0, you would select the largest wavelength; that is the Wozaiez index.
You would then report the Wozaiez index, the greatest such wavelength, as 4304.10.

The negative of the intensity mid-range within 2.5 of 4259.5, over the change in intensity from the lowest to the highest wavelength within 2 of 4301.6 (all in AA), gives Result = -11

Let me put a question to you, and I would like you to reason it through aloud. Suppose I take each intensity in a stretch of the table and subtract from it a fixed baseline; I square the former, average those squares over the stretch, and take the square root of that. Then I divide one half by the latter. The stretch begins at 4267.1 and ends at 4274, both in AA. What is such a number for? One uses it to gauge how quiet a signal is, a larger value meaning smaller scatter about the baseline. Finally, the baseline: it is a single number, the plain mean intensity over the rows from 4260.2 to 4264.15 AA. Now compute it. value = 0.10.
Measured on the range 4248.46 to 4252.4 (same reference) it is 0.18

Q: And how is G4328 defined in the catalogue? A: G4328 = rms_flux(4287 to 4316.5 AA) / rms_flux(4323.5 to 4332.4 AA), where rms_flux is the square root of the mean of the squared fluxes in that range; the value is 0.83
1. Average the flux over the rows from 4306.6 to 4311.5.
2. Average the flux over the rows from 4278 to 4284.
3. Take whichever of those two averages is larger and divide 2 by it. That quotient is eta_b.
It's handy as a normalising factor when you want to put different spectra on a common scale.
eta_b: 0.070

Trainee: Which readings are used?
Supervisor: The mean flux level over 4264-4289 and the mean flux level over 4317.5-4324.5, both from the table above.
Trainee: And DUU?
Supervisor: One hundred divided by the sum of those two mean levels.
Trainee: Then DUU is 1.71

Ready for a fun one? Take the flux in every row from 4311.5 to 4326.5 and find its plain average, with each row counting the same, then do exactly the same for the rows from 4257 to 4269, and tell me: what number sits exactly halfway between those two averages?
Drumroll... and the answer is 28.6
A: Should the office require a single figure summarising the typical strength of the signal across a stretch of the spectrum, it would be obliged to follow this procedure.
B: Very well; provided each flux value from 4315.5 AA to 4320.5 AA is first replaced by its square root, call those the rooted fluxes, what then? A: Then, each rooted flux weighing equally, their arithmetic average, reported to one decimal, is 5.9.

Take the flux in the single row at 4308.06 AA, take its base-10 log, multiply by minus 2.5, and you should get -3.10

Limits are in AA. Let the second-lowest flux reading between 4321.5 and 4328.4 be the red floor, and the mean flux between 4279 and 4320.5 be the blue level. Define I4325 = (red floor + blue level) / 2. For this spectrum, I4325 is 22.5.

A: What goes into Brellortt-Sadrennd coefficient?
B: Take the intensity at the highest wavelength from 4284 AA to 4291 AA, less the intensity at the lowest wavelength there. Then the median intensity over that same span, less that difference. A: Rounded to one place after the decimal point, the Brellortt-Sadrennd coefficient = 32.2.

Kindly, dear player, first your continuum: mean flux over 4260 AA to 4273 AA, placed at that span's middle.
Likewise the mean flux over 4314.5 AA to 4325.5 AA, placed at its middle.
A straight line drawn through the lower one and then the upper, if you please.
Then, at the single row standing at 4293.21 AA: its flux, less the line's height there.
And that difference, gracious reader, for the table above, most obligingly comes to 0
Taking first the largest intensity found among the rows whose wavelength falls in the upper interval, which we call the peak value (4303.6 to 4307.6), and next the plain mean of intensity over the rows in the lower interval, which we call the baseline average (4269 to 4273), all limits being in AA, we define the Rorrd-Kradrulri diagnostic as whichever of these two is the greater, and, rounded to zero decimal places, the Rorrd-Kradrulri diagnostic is 23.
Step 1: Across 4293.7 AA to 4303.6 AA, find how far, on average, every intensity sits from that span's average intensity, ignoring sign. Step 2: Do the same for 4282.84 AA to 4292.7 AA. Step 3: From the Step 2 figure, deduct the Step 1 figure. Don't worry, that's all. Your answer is -1.2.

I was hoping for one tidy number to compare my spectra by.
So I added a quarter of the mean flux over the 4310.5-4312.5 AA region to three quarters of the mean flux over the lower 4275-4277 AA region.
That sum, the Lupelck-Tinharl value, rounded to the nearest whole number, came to 26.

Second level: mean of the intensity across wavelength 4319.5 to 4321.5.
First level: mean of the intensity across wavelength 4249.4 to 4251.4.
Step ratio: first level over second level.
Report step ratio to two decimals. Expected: 0.72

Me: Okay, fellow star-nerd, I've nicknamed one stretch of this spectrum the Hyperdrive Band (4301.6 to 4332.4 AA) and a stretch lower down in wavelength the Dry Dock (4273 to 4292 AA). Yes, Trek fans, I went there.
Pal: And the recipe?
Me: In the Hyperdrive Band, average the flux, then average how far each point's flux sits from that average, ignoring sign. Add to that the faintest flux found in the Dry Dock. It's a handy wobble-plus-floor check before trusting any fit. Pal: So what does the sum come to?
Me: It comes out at 28.9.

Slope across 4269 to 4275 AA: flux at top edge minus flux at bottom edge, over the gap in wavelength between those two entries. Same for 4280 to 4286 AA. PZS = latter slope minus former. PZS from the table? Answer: 2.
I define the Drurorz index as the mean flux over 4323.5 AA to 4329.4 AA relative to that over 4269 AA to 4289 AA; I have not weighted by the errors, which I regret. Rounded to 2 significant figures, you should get 0.96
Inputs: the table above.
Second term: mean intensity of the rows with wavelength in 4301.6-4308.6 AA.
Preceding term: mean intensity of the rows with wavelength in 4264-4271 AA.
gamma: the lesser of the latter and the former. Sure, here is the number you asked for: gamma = 19.7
